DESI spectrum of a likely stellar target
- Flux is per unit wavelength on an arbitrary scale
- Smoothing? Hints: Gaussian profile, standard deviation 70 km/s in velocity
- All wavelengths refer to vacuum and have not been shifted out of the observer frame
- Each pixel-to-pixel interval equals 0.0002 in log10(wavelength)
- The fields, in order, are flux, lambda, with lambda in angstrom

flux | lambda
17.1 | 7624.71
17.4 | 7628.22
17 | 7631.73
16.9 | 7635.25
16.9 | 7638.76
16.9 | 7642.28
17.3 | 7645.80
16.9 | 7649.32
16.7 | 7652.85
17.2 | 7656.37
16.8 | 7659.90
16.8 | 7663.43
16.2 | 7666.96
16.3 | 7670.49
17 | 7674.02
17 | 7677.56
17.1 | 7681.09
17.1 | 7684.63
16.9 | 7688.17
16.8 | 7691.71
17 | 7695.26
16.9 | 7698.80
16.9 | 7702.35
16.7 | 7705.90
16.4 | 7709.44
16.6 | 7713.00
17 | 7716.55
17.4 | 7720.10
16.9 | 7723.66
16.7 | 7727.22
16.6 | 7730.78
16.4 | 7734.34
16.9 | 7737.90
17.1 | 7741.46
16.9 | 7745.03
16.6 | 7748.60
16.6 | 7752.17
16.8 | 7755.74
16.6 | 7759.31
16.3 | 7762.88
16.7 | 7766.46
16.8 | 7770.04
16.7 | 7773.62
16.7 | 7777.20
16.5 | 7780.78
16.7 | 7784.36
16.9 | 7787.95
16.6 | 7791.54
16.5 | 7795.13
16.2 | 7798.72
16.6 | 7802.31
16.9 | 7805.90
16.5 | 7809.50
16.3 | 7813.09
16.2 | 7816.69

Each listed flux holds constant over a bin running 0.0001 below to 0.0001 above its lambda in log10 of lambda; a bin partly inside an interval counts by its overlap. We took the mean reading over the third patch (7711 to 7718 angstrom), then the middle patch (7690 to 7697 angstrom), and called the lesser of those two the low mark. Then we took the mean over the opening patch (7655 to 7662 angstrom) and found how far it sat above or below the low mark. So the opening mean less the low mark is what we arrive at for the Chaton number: 0.20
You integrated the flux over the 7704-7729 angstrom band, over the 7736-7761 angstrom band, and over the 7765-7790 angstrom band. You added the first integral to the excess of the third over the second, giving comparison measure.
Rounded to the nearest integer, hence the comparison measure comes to 418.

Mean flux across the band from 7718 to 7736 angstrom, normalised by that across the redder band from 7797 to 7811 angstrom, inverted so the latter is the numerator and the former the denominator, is 0.985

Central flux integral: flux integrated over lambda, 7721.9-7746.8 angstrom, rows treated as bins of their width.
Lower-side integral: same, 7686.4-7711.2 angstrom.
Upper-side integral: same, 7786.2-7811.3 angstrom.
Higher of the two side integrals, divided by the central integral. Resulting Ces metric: 0.997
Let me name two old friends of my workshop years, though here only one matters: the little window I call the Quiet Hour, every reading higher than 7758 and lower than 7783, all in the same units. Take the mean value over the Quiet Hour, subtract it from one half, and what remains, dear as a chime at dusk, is -16.1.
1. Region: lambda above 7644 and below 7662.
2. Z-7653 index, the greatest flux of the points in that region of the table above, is 17.3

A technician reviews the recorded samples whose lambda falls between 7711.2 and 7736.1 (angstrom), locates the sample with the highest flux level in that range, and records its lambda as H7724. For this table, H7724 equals 7720.10 angstrom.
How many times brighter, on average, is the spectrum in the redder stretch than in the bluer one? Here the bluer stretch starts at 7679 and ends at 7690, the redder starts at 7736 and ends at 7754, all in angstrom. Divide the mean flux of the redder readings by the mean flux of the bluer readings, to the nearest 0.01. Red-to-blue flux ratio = 0.99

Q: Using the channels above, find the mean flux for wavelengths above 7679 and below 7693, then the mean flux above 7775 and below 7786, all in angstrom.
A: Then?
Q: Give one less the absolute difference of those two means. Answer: 0.66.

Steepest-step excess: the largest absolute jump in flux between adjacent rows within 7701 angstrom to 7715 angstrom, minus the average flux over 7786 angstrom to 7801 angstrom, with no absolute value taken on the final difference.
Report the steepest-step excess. -16.2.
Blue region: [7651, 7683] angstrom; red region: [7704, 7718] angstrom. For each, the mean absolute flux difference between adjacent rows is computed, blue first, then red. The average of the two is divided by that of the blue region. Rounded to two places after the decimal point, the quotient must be 1.00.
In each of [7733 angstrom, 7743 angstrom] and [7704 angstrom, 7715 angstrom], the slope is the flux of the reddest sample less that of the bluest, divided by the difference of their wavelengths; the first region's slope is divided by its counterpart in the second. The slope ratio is -7.0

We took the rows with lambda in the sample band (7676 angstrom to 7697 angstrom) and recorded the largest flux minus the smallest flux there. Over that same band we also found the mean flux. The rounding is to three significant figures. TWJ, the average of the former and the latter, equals 8.64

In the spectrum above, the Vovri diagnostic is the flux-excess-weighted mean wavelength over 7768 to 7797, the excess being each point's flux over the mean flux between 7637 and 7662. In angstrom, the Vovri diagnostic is 7784.0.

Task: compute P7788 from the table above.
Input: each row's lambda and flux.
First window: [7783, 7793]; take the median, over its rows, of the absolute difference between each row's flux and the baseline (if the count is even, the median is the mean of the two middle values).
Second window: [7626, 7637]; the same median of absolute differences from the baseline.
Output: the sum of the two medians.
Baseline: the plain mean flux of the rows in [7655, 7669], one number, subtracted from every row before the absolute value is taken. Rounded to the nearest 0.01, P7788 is 0.40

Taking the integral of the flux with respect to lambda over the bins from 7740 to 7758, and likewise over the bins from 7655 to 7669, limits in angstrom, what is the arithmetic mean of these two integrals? 268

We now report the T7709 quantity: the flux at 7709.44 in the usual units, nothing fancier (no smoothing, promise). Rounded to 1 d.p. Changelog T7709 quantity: 16.4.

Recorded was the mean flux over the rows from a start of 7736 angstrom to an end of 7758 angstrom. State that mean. 16.8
